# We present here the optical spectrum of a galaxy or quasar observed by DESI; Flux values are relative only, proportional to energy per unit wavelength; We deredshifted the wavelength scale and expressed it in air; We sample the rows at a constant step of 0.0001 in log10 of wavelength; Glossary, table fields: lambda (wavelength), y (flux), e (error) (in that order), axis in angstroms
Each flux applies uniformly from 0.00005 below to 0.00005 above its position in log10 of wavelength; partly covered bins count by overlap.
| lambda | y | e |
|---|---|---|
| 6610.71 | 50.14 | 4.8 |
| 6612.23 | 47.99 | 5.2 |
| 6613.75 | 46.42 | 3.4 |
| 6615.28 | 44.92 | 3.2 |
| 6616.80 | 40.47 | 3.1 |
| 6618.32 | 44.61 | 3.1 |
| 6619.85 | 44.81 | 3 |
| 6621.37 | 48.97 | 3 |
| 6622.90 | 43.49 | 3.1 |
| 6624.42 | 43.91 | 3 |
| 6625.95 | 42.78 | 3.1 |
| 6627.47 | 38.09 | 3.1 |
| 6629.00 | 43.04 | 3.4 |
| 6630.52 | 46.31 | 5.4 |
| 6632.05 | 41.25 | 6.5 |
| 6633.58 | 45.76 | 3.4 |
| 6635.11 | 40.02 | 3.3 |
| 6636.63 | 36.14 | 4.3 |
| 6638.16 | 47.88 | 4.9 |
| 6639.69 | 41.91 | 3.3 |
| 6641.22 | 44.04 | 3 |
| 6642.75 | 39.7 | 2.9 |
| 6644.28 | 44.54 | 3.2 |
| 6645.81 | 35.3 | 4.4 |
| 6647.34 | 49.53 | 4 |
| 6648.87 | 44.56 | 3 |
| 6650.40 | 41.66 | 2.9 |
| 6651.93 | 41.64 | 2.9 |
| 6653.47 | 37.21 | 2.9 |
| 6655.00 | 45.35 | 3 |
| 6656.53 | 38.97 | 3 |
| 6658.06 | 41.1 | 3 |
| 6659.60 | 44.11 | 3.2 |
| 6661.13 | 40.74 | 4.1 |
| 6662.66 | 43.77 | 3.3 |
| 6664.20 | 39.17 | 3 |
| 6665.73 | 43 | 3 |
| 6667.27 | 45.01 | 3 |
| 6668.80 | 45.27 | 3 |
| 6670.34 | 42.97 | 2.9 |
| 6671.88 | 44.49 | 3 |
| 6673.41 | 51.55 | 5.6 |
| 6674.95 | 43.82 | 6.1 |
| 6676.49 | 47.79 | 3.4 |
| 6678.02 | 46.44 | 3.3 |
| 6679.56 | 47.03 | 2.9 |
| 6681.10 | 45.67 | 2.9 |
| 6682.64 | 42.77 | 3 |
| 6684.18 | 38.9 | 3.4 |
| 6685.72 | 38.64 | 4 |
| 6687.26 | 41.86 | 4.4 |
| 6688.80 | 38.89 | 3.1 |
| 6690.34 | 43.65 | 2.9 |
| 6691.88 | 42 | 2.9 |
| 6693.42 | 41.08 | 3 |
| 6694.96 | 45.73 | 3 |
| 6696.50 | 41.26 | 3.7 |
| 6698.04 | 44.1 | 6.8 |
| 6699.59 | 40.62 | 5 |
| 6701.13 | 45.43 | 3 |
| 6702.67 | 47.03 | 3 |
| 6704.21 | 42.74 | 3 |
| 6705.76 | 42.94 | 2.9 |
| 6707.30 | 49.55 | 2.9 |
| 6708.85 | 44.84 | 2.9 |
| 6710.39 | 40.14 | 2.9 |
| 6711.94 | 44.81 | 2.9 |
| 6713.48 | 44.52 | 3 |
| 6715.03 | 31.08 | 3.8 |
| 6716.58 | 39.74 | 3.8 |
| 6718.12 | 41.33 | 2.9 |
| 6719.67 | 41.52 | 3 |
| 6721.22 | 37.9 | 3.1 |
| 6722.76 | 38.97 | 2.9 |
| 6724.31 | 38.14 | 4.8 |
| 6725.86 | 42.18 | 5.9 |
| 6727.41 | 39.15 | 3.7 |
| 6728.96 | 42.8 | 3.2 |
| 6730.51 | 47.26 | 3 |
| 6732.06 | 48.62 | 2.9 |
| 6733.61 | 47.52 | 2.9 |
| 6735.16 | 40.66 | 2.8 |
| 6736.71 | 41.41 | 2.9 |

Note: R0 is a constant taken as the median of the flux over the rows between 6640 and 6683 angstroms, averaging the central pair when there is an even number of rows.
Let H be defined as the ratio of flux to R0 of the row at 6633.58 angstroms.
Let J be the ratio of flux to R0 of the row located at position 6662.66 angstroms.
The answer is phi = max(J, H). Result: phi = 1.04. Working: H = 1.04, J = 1.00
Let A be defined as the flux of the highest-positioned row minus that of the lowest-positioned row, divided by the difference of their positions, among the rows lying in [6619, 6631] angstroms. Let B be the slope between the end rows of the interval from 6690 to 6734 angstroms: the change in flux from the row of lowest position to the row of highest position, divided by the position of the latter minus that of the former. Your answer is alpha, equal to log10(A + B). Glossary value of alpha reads -0.64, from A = 0.14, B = 0.09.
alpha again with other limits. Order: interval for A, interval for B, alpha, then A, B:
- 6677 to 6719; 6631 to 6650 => -1.16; -0.13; 0.20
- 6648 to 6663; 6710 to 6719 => -1.01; -0.06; 0.15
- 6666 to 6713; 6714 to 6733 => 0.01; 0.00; 1.03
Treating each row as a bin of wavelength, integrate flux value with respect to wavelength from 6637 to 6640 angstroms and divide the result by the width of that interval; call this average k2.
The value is 44.2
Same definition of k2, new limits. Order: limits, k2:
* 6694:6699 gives 43.5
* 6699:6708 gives 44.8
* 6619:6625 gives 45.3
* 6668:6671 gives 44.2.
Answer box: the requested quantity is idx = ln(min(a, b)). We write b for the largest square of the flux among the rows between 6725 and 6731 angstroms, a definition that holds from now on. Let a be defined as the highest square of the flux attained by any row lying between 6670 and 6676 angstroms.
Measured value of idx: 7.71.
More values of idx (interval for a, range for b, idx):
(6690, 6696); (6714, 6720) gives 7.45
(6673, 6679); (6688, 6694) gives 7.55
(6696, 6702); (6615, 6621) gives 7.61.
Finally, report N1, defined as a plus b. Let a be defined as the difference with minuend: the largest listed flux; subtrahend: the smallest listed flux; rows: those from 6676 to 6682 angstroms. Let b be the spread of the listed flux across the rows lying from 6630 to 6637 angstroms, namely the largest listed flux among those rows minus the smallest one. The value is 12.3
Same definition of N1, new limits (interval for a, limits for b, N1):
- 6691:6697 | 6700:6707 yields 8.9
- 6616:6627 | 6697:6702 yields 13.3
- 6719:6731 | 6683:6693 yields 14.4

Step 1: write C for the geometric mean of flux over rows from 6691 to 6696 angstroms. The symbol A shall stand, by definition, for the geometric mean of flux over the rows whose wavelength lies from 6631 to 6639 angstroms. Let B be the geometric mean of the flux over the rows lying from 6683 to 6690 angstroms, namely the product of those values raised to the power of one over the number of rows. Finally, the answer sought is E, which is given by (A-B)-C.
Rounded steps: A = 42.0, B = 39.6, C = 42.9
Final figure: -40.4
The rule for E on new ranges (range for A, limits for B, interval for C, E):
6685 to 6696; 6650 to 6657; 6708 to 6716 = -39.9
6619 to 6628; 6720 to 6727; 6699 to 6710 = -40.4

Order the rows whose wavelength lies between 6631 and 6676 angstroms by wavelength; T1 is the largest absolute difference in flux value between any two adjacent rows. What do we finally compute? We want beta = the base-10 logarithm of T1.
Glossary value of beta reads 1.15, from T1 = 14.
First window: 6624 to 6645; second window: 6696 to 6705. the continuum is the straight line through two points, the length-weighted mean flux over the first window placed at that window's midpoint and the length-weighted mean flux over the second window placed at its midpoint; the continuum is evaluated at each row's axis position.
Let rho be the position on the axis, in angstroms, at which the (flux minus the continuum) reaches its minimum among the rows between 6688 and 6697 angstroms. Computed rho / 6688.80 angstroms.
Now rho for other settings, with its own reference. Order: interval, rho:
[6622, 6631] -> 6627.47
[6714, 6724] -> 6715.03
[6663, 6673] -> 6664.20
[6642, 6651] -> 6645.81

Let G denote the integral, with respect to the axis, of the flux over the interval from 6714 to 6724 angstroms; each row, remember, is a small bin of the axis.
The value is 386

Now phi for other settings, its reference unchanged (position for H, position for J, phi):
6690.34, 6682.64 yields 0.99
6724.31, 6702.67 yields 1.07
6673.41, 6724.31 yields 1.17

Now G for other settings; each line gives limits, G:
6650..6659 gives 369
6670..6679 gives 417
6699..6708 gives 403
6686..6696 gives 420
